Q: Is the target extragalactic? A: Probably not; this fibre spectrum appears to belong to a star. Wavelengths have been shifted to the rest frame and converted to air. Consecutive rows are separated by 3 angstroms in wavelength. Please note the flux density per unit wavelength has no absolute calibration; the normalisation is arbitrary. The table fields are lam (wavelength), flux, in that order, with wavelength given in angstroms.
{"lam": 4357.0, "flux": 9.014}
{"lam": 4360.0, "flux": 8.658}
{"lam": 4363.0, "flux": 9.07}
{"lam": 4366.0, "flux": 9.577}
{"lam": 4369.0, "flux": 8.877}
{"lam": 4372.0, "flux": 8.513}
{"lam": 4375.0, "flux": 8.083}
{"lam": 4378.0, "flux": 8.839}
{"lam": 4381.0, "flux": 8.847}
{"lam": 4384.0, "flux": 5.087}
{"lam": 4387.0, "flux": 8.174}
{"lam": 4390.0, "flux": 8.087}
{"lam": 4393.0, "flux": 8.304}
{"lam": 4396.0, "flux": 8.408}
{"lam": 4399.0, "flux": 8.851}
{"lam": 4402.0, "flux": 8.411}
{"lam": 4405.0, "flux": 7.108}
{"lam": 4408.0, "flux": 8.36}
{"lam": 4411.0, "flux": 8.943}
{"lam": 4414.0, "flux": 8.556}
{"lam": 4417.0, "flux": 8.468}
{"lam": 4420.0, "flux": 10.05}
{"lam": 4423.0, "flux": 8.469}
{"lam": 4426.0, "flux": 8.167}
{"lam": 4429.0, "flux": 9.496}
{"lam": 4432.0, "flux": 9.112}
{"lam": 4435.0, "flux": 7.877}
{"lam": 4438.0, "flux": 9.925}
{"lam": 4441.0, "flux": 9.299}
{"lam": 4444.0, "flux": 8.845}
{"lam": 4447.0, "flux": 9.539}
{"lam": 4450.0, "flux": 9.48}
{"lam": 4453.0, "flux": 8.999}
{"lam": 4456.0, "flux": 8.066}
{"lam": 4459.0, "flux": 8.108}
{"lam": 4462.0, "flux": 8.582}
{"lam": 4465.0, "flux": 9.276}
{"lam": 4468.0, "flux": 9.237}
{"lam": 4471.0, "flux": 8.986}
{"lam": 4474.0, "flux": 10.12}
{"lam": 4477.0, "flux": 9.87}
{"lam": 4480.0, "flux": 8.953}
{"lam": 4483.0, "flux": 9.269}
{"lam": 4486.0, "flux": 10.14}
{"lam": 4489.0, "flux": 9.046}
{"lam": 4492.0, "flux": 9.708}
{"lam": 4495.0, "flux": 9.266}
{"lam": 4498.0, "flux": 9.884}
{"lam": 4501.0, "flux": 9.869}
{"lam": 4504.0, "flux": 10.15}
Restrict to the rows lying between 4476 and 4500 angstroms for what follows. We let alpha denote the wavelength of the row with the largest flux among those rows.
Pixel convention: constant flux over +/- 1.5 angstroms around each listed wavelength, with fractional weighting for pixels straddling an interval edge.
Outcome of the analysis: 4486.0 angstroms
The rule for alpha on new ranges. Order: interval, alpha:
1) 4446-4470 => 4447.0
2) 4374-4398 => 4381.0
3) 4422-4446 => 4438.0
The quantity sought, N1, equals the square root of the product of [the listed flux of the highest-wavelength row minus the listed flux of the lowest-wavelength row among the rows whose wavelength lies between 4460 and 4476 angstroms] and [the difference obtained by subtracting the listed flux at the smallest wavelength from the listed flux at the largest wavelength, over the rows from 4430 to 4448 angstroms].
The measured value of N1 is 0.81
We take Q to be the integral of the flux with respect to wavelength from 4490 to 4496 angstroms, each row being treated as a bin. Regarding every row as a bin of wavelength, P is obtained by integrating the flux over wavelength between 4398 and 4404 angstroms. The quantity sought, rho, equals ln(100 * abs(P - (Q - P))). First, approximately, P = 50.9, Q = 56.8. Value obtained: 8.41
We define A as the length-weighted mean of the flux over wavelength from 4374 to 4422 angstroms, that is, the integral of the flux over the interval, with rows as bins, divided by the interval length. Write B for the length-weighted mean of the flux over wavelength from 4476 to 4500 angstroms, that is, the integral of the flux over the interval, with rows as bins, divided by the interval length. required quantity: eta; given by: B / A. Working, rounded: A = 8.29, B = 9.52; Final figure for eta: 1.15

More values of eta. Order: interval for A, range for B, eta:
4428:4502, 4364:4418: 0.90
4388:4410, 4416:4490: 1.11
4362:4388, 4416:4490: 1.09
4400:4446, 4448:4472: 1.01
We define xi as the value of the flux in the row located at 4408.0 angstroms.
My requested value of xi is 8.36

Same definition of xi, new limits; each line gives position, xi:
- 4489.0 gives 9.046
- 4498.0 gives 9.884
